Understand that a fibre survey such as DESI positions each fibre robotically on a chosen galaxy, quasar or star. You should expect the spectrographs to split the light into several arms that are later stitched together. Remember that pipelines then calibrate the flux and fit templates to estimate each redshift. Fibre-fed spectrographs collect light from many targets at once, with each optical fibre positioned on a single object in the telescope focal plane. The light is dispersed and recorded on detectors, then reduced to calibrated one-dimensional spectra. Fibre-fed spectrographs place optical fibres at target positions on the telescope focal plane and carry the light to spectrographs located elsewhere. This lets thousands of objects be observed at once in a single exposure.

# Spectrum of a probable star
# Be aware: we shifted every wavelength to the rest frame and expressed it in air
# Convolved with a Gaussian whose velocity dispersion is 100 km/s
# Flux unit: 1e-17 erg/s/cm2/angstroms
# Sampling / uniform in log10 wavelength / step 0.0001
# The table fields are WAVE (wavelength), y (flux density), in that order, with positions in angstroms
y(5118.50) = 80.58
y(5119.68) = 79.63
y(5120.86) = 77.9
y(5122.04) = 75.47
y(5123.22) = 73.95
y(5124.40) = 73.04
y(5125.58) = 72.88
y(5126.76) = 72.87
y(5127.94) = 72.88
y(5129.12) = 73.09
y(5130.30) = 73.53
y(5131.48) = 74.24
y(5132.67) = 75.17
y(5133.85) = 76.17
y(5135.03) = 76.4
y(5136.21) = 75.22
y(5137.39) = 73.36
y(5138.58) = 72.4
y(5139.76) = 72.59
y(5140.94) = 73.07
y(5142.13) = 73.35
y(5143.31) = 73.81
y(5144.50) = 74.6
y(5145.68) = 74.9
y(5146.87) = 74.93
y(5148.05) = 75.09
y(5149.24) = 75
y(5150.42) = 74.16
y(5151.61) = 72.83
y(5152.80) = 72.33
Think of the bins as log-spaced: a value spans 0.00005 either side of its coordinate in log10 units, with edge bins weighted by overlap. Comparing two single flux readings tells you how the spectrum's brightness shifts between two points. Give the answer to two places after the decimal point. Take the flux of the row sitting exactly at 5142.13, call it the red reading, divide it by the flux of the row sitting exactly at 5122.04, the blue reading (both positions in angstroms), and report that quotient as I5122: 0.97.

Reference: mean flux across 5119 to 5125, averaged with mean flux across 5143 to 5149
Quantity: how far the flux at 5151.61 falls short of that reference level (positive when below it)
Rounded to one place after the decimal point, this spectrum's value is 2.5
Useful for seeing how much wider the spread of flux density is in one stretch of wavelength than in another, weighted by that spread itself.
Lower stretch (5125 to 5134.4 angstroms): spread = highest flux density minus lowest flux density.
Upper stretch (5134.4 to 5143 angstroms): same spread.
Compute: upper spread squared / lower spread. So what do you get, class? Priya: 4.8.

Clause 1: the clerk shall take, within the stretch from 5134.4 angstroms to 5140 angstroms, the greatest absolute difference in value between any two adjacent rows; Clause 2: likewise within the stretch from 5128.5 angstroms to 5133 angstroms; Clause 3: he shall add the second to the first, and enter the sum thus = 2.8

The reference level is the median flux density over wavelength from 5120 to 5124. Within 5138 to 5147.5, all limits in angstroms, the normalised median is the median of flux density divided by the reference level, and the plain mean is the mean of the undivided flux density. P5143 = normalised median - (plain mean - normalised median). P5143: -71.8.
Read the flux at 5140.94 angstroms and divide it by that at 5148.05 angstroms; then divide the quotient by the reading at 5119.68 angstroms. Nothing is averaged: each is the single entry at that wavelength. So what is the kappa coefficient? 0.0122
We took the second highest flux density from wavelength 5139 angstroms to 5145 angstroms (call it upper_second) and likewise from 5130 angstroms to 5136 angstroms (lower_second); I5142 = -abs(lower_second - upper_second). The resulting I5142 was -2.4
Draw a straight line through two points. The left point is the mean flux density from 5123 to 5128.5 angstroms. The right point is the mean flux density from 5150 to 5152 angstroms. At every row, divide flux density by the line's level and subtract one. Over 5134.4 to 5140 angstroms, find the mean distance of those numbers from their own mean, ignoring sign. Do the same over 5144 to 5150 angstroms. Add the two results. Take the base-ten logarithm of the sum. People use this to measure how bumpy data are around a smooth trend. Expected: -1.67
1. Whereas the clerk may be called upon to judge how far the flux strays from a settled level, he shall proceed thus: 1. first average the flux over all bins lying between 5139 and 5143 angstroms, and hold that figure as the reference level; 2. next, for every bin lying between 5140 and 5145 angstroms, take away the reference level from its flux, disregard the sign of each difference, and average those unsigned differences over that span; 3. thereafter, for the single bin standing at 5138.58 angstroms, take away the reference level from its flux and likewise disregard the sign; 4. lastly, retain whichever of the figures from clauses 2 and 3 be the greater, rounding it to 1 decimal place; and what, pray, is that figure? 0.7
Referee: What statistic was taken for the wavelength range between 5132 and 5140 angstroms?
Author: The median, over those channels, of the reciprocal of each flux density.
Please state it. 0.0133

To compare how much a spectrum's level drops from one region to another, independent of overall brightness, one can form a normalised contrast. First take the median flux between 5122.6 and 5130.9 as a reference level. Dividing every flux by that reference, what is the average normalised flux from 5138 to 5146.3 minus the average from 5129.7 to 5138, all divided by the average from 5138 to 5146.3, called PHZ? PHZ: -0.018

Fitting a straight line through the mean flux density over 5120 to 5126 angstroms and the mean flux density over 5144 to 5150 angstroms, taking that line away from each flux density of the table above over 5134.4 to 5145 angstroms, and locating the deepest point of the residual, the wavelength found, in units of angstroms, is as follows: 5138.58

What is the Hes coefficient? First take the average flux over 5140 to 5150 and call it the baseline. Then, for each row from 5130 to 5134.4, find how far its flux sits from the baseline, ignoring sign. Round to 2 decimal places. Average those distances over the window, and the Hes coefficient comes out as 0.89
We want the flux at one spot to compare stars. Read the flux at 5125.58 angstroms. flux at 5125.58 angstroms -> 72.88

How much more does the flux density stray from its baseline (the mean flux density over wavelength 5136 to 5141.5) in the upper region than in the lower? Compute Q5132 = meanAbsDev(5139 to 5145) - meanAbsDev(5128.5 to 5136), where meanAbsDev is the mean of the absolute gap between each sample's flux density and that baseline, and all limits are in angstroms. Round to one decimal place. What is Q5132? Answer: -1.0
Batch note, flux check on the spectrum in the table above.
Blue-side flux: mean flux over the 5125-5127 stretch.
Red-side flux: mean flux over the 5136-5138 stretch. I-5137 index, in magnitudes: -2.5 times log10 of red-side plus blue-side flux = -5.42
